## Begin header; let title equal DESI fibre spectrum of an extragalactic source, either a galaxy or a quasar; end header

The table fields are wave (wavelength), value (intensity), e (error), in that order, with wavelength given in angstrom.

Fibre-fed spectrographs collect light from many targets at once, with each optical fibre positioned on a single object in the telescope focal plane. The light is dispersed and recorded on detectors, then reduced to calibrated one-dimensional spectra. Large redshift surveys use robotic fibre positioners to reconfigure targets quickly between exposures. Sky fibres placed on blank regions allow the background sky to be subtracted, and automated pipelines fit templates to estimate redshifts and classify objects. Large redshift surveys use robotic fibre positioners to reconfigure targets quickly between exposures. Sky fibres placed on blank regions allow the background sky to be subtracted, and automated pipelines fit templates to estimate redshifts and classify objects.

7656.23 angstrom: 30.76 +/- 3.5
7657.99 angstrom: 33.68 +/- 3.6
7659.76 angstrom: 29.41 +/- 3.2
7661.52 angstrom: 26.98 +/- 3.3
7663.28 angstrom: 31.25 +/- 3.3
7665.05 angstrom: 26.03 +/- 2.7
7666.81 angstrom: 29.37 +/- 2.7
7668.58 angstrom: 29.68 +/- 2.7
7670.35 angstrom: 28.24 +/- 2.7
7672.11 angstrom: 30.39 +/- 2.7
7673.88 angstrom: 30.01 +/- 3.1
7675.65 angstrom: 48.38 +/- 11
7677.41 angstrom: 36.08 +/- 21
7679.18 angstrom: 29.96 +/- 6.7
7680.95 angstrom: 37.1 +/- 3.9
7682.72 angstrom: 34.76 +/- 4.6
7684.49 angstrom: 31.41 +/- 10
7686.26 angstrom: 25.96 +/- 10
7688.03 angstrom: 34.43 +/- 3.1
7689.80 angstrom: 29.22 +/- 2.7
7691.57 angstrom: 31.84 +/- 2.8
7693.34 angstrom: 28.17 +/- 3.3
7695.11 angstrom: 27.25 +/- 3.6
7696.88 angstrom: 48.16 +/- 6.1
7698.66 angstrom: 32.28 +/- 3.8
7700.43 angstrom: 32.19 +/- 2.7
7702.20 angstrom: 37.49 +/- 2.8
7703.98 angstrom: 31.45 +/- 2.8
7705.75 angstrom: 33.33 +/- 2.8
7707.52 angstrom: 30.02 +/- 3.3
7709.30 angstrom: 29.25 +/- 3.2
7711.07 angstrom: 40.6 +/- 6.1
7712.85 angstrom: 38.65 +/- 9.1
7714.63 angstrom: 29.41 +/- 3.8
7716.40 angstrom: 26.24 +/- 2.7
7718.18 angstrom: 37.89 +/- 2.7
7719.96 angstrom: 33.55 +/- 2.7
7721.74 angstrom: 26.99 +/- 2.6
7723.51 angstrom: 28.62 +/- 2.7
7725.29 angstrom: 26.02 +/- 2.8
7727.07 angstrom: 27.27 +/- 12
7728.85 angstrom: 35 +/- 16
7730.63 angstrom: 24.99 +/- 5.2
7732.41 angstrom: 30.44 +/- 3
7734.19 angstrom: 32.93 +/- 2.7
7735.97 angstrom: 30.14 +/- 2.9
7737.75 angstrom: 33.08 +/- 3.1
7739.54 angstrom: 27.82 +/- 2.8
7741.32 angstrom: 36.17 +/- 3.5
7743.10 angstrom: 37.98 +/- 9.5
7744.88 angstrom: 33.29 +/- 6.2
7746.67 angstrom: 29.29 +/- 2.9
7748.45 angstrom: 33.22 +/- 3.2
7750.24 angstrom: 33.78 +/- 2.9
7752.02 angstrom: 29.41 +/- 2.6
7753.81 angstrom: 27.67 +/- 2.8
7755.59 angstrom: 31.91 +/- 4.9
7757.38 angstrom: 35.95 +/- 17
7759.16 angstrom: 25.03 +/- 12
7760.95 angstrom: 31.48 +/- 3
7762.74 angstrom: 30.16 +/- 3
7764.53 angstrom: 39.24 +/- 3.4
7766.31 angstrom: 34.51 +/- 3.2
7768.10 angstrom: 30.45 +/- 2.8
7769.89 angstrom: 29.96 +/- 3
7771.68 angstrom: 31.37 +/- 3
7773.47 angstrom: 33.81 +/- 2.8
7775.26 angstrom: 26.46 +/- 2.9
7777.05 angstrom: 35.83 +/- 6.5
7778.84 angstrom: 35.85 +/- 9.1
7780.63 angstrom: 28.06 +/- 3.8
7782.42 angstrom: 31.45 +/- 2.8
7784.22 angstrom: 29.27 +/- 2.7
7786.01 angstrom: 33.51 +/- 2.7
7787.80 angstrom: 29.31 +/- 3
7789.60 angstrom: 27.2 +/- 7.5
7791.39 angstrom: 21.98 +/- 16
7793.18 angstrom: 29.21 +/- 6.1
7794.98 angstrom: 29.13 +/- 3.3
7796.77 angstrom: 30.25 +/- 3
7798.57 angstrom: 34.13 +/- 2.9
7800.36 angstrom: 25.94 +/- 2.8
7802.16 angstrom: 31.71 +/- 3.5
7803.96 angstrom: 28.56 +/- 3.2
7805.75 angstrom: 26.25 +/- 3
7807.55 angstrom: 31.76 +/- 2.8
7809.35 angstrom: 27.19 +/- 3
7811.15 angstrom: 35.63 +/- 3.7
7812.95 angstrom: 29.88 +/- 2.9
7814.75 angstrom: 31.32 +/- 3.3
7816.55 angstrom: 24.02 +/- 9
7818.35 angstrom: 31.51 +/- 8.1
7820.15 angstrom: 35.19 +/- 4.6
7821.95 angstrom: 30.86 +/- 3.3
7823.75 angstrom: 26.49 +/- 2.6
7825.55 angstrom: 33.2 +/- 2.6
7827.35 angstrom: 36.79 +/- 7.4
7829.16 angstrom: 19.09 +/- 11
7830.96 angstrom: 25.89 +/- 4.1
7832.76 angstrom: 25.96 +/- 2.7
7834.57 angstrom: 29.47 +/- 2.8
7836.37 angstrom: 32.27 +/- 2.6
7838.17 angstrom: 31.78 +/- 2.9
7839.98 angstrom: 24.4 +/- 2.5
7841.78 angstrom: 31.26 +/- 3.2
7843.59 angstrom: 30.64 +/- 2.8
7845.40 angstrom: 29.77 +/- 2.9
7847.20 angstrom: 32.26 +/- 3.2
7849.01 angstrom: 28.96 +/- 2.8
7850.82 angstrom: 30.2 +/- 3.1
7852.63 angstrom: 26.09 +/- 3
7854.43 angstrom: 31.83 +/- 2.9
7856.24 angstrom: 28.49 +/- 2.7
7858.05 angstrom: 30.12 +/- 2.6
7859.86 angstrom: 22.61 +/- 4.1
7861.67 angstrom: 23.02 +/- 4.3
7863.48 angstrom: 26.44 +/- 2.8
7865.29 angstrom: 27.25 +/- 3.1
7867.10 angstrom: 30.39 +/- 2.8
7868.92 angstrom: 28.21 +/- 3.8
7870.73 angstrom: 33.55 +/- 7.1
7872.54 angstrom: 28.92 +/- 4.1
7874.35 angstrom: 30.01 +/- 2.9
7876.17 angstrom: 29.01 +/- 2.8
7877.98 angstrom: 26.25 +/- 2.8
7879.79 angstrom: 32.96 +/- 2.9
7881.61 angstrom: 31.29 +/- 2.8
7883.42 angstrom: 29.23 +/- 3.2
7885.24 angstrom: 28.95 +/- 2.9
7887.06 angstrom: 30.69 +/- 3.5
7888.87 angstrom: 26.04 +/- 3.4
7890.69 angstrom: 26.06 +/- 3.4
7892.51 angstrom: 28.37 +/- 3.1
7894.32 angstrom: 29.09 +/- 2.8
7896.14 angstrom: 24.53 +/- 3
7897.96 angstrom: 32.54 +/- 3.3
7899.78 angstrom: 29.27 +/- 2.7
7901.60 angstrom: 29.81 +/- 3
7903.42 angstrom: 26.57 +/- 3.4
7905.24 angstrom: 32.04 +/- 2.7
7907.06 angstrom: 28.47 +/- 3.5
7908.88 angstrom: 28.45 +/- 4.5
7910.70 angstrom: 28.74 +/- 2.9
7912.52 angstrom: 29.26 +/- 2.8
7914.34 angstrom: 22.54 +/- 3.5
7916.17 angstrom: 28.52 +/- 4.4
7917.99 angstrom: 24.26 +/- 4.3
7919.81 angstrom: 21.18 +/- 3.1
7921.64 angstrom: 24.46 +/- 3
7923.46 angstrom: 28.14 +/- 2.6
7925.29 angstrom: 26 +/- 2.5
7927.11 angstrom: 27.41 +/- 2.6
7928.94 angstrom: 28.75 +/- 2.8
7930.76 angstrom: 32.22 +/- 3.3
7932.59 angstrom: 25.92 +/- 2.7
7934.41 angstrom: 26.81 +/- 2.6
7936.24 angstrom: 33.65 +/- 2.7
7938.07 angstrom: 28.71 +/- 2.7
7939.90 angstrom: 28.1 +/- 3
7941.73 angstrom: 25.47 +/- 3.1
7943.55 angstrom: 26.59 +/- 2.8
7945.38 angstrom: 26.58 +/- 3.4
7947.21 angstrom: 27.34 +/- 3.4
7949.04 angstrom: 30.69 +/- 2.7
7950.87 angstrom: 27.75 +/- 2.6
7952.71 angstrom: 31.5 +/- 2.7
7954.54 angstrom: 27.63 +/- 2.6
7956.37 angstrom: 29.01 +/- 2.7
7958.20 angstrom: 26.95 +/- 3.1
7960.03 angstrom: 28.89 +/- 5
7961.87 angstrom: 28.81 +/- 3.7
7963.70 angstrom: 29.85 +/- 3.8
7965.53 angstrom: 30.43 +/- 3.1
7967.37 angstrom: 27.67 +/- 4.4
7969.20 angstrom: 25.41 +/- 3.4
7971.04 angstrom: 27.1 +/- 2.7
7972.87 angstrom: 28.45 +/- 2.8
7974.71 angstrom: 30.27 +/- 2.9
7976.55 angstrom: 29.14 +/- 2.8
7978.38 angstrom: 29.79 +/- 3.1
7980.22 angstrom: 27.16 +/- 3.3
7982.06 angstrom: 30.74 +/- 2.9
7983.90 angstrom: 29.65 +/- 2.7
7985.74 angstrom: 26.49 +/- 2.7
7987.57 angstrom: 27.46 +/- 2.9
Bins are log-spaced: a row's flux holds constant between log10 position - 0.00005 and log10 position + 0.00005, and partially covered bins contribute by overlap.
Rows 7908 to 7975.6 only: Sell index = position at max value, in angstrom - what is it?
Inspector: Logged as 7936.24 angstrom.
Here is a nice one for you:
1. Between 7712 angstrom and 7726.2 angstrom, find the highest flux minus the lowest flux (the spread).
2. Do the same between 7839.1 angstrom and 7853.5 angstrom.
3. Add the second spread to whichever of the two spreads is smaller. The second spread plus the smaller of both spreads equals 16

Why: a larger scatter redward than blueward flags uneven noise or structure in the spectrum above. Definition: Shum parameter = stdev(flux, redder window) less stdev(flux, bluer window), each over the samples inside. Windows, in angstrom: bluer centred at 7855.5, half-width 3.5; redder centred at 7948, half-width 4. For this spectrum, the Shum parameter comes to -0.6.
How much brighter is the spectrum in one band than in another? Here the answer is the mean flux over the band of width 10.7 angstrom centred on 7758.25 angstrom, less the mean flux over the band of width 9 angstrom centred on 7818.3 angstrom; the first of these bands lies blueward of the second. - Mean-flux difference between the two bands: -0.2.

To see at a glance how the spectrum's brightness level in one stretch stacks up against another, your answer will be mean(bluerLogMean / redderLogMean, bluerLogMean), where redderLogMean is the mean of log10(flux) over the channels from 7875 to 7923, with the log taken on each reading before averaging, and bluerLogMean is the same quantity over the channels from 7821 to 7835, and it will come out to 1.22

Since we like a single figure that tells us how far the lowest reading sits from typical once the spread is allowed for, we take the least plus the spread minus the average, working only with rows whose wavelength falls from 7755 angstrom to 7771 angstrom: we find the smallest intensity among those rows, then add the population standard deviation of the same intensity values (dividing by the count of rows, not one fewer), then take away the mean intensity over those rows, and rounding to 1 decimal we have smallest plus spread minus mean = -3.2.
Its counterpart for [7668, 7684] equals 0.3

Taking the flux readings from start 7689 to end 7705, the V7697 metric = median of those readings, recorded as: 31.8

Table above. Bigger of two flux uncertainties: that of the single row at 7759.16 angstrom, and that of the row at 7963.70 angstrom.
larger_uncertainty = 12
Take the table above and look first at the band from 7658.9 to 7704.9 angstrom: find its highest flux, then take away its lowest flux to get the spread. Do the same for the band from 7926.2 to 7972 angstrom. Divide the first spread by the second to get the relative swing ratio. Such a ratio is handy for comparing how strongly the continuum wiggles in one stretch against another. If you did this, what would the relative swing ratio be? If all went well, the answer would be 2.7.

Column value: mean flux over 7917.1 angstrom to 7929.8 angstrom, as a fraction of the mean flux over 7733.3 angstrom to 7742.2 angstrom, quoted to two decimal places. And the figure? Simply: 0.80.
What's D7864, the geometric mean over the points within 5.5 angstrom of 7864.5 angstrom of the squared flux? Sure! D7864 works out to 685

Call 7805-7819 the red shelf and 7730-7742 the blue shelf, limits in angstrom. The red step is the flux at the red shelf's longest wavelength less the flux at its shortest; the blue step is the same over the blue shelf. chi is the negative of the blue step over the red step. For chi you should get -2.1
